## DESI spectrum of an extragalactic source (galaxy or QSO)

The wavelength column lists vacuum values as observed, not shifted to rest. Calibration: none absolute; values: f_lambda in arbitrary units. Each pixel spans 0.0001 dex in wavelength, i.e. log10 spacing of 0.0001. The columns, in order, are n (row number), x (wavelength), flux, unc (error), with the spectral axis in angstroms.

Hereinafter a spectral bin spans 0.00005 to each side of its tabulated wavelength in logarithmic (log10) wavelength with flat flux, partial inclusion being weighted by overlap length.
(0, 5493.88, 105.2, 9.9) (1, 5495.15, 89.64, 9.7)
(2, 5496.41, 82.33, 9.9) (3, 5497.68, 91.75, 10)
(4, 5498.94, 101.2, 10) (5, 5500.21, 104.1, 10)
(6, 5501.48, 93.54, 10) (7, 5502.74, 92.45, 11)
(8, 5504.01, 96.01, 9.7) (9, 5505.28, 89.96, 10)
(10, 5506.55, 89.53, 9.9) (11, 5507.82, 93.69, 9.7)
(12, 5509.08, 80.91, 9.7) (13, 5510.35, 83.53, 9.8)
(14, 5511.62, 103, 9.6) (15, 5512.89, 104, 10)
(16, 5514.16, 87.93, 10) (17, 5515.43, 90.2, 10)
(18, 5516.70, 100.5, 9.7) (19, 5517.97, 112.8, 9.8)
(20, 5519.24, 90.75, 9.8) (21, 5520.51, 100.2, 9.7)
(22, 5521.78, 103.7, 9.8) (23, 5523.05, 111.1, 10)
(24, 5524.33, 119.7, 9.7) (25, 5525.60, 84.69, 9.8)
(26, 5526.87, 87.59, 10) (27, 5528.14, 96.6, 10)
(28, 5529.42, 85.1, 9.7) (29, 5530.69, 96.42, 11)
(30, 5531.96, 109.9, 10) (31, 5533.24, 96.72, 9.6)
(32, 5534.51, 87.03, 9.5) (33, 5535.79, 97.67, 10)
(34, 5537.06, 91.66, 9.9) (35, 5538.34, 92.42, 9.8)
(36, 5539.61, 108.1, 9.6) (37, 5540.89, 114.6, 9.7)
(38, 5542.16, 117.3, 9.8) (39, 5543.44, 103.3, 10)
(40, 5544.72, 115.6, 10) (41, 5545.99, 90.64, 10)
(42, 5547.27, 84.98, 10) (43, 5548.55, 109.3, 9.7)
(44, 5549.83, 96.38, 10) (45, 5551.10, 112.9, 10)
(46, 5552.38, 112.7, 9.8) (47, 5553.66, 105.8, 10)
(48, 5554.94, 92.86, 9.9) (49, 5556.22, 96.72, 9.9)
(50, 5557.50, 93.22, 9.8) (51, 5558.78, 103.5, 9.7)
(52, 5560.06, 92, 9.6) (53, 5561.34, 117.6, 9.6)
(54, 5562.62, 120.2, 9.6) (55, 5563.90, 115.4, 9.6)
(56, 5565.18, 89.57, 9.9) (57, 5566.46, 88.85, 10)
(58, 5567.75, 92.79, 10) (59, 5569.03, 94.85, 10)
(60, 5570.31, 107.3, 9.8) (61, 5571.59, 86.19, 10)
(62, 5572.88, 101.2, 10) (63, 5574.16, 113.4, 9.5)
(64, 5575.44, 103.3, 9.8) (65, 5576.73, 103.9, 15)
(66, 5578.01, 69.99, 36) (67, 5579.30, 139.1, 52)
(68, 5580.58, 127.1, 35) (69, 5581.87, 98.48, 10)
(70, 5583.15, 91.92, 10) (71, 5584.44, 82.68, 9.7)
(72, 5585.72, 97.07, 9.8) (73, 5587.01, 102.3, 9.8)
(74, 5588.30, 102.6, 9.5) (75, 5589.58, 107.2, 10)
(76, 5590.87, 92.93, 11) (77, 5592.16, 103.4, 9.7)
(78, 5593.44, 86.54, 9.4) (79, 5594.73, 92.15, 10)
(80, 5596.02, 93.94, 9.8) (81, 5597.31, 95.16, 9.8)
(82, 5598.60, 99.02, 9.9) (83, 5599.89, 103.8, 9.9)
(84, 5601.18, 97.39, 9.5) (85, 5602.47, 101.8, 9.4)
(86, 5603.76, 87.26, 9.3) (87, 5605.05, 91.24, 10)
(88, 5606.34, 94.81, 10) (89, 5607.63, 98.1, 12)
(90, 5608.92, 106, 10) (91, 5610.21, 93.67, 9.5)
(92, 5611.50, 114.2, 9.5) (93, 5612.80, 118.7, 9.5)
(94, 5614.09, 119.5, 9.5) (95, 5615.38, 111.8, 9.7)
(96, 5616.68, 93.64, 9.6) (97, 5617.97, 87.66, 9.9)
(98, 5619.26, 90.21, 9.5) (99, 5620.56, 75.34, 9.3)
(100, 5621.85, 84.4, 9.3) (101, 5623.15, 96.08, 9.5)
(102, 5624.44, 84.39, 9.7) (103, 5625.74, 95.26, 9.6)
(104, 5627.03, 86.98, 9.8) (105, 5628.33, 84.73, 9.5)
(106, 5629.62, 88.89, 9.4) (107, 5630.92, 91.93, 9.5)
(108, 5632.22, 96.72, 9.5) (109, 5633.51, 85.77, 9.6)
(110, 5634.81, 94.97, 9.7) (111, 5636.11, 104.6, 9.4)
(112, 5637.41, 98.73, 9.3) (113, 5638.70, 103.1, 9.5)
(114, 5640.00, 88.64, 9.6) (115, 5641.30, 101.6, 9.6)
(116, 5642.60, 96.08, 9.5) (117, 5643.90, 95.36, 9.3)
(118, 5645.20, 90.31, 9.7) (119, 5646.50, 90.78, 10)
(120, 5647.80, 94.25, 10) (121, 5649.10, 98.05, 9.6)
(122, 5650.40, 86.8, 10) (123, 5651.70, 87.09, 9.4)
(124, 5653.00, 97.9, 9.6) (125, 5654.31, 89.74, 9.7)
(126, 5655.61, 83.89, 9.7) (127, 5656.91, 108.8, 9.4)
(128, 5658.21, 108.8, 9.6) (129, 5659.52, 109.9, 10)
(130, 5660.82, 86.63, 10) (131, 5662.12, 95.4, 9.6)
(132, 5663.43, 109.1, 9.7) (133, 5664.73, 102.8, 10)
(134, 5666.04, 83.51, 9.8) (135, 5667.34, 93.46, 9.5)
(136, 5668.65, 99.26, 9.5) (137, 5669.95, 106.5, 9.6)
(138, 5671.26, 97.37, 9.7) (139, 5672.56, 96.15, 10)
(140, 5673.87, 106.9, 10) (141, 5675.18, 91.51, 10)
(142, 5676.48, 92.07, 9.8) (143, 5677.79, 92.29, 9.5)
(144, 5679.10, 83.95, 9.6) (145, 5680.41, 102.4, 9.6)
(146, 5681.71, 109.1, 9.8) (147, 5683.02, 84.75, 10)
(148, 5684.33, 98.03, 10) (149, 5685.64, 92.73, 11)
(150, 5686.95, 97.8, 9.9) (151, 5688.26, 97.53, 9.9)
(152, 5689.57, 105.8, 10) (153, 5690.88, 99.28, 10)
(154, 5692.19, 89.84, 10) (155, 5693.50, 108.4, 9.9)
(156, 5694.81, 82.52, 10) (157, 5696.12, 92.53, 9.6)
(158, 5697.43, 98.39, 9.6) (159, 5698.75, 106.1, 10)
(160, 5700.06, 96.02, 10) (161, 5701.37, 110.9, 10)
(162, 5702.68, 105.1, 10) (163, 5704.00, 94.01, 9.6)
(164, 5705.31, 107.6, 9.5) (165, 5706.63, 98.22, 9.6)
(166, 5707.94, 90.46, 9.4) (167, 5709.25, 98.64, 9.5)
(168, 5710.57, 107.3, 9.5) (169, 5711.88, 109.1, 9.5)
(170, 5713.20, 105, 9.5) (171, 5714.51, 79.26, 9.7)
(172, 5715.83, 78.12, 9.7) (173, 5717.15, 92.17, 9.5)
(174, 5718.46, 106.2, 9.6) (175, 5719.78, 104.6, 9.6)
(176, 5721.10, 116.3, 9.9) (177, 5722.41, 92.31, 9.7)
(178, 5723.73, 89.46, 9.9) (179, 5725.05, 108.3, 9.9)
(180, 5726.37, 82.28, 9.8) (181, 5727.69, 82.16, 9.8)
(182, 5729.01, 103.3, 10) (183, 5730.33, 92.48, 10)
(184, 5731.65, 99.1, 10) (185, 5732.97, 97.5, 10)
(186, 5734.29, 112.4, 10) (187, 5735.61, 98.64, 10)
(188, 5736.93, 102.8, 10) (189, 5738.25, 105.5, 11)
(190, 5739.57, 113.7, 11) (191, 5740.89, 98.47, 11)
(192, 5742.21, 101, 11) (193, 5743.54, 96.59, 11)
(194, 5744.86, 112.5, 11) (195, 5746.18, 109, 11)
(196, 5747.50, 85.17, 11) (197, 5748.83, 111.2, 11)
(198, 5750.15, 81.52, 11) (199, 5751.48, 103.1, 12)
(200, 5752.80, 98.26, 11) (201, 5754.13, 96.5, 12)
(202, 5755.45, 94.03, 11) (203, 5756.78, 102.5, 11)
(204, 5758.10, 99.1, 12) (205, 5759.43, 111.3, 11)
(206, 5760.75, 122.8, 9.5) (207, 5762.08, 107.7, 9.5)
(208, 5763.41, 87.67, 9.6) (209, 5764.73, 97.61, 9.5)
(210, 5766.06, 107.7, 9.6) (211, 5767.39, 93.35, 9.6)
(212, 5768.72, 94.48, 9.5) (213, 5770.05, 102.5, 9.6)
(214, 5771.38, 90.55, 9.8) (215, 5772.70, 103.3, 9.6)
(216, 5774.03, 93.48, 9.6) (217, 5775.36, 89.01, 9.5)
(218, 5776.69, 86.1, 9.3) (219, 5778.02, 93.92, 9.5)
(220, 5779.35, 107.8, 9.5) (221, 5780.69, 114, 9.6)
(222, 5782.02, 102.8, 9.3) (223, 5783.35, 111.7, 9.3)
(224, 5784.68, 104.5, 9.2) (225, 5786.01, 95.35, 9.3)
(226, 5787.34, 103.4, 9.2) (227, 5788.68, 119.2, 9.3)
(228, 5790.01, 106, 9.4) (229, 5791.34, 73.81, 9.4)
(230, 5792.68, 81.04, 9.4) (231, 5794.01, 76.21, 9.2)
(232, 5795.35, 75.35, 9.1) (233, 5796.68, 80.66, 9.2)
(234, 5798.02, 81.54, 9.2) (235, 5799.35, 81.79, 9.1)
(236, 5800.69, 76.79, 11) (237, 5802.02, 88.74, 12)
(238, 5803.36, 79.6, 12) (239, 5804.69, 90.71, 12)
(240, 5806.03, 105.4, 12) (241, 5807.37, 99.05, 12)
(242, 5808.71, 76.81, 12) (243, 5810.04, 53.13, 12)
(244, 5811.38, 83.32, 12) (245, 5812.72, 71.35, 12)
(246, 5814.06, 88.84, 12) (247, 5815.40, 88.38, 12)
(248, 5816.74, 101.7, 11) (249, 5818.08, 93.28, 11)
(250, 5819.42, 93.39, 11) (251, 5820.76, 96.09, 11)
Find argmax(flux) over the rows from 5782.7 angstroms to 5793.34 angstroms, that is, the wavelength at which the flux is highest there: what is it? 5788.68 angstroms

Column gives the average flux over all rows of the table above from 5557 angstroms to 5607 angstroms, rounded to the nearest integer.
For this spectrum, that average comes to 100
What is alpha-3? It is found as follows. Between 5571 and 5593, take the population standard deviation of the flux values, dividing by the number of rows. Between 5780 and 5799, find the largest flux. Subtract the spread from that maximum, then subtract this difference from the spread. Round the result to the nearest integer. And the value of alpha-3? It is -88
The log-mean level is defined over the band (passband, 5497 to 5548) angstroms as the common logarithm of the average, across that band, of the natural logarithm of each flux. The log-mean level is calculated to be 0.660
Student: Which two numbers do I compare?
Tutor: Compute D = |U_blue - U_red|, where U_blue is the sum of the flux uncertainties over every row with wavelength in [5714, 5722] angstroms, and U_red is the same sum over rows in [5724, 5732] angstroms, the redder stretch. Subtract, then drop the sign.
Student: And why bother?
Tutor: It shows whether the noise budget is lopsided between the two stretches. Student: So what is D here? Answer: 1.5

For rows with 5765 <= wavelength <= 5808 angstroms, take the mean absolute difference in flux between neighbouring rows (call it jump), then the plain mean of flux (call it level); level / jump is 10.5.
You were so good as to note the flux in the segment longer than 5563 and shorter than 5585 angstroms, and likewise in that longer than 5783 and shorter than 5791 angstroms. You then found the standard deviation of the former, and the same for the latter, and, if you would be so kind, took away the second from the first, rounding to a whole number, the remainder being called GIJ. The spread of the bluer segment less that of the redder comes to 9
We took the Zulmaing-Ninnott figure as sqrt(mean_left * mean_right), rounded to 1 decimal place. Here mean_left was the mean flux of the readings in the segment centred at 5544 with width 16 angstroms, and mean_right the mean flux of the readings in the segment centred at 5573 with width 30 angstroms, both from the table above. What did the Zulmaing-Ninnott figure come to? 102.4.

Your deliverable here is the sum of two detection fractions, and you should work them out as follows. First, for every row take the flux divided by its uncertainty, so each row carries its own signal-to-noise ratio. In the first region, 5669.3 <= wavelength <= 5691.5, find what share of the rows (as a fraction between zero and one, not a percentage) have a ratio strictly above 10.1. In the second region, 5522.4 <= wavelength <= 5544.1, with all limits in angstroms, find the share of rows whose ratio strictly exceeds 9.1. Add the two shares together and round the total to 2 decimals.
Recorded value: 1.06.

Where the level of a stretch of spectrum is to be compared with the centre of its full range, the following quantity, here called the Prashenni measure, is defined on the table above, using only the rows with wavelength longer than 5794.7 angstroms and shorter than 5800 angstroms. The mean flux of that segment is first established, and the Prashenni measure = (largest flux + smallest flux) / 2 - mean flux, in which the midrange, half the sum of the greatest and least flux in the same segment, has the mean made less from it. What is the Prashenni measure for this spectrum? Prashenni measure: -1.3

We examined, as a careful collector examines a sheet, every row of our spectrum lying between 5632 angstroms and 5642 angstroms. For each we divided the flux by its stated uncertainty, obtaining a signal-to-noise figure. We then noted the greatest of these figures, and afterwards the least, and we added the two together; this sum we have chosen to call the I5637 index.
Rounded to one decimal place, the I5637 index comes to 20.1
